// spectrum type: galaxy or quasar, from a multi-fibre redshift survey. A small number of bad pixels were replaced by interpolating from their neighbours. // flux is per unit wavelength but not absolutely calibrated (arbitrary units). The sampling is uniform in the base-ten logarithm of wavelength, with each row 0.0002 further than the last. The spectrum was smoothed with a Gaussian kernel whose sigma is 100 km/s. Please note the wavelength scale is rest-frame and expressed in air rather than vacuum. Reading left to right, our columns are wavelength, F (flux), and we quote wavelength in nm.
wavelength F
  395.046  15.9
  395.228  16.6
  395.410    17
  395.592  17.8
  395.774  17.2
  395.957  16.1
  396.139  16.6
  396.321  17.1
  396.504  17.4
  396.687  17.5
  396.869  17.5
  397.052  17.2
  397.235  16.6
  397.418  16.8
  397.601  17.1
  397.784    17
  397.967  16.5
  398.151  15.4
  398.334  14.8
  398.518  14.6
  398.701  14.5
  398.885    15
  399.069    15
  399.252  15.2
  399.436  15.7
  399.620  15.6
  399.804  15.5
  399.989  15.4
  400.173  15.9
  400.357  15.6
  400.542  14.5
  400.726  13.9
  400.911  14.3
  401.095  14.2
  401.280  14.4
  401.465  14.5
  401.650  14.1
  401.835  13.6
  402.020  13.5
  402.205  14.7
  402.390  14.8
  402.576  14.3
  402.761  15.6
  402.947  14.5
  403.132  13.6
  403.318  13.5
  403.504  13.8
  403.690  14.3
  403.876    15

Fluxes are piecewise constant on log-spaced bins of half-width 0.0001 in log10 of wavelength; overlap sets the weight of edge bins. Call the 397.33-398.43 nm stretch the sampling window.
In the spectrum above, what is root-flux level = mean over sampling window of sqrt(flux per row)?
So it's 4.03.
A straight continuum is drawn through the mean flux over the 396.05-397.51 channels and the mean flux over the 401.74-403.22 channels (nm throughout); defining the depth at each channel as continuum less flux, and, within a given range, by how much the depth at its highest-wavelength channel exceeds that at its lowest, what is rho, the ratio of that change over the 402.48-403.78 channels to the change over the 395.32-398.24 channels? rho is -2.0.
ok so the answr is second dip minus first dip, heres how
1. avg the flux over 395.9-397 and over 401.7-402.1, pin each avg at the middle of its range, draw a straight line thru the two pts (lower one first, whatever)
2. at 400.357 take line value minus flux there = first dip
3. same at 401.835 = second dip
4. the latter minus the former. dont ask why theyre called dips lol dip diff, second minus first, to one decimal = 1.1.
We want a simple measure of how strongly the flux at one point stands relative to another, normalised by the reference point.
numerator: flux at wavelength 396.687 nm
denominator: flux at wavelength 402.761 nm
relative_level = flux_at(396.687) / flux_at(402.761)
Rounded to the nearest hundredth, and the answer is 1.12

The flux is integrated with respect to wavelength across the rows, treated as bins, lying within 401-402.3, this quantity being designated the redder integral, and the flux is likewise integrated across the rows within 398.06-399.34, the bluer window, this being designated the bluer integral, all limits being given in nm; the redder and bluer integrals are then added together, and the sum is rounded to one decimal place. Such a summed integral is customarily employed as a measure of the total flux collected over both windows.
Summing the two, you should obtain 37.5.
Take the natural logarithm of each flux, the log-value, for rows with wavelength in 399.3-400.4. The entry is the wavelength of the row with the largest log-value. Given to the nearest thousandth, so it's 400.173 nm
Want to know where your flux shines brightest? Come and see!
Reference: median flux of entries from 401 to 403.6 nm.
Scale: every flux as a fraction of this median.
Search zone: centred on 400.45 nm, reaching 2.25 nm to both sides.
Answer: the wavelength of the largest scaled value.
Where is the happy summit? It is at 400.173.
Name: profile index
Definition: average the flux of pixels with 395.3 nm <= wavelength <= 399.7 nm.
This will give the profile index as 16.3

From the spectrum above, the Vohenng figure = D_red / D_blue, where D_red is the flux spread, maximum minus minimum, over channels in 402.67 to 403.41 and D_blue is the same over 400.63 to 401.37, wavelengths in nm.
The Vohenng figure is 4.2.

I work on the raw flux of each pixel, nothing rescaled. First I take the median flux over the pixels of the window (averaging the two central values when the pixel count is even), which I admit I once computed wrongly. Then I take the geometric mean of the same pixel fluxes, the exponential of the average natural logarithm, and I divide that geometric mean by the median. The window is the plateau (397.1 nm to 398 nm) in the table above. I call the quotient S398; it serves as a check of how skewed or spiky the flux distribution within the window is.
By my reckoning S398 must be 1.00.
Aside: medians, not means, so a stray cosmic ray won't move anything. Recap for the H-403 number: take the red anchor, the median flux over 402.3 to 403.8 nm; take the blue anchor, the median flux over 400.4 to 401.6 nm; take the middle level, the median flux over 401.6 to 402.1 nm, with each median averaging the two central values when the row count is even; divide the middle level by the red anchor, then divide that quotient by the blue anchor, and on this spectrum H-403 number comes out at 0.066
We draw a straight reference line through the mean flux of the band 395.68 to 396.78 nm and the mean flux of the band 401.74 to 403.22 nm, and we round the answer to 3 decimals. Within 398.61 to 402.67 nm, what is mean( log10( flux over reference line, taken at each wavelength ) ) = -0.011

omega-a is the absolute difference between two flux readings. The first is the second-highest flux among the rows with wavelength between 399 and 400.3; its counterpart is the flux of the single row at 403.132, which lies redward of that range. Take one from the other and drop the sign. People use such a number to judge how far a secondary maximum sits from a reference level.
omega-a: 2.1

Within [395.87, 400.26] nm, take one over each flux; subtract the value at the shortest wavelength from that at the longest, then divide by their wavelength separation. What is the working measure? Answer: 0.0002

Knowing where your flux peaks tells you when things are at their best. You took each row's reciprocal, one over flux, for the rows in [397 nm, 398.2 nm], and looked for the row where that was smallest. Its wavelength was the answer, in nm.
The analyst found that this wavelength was 397.052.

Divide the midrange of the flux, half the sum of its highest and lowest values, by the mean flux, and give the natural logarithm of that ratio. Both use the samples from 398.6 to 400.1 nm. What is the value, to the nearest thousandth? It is -0.009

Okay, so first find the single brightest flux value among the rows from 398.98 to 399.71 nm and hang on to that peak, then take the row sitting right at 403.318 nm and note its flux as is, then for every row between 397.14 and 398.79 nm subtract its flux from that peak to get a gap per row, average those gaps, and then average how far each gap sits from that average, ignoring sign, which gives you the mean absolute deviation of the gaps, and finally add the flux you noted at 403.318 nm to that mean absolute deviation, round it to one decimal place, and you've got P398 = 14.5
